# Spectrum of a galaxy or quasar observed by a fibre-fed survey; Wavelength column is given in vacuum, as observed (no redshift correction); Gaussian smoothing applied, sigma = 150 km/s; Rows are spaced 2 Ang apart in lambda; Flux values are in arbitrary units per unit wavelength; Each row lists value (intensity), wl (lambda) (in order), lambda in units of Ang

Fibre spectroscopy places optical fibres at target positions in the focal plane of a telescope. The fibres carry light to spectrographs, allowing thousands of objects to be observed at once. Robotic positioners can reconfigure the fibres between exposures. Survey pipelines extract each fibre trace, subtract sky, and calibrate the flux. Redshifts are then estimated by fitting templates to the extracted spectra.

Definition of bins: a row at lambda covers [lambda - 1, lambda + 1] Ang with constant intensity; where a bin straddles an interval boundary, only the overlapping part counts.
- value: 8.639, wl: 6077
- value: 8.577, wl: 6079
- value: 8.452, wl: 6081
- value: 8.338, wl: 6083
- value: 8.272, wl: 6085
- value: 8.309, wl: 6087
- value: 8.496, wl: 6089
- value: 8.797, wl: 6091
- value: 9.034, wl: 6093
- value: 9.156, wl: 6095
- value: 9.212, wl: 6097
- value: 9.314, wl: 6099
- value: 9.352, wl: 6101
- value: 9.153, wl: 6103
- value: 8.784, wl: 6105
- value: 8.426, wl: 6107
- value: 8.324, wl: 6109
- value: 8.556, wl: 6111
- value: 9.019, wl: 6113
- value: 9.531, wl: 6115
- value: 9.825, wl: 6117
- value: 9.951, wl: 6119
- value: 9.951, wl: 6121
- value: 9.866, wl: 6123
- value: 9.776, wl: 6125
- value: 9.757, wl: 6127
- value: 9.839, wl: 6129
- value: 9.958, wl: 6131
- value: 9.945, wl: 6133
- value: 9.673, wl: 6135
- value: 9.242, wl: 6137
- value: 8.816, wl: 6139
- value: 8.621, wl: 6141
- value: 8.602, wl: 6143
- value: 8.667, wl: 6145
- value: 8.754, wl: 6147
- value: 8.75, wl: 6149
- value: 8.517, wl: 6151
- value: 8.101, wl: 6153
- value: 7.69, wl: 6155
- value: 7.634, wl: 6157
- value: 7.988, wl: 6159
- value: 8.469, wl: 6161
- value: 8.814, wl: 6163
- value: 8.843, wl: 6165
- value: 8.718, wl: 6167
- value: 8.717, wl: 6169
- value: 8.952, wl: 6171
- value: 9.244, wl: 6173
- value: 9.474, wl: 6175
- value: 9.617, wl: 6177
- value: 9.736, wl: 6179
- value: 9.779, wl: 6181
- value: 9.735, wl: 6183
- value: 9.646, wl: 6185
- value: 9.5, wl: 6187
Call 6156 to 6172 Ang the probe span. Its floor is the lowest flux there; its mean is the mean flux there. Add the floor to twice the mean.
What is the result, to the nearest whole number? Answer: 25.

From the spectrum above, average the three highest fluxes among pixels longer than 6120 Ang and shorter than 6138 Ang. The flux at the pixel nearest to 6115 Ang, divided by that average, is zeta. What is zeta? 0.96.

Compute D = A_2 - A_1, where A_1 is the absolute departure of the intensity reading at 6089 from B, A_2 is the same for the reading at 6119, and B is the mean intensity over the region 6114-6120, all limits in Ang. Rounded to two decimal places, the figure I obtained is -1.09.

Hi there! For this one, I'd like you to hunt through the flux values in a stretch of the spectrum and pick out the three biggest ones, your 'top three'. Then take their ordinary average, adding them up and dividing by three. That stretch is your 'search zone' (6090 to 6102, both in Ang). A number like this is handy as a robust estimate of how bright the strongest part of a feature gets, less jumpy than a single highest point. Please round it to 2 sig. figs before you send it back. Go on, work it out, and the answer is 9.3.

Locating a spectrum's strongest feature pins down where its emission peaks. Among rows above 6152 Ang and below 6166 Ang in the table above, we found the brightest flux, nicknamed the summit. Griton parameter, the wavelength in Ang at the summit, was 6165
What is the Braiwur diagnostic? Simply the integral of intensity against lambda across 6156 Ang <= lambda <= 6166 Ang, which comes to 83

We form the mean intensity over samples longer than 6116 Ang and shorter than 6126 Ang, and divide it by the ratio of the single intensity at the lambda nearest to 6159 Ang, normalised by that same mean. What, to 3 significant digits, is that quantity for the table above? 12.2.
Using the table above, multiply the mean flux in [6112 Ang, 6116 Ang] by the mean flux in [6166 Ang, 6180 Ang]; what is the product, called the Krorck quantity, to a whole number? 85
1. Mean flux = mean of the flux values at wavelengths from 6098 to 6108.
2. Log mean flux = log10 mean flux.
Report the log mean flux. 0.955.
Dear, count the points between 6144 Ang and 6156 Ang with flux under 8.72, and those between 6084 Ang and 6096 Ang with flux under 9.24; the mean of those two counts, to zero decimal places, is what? 5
